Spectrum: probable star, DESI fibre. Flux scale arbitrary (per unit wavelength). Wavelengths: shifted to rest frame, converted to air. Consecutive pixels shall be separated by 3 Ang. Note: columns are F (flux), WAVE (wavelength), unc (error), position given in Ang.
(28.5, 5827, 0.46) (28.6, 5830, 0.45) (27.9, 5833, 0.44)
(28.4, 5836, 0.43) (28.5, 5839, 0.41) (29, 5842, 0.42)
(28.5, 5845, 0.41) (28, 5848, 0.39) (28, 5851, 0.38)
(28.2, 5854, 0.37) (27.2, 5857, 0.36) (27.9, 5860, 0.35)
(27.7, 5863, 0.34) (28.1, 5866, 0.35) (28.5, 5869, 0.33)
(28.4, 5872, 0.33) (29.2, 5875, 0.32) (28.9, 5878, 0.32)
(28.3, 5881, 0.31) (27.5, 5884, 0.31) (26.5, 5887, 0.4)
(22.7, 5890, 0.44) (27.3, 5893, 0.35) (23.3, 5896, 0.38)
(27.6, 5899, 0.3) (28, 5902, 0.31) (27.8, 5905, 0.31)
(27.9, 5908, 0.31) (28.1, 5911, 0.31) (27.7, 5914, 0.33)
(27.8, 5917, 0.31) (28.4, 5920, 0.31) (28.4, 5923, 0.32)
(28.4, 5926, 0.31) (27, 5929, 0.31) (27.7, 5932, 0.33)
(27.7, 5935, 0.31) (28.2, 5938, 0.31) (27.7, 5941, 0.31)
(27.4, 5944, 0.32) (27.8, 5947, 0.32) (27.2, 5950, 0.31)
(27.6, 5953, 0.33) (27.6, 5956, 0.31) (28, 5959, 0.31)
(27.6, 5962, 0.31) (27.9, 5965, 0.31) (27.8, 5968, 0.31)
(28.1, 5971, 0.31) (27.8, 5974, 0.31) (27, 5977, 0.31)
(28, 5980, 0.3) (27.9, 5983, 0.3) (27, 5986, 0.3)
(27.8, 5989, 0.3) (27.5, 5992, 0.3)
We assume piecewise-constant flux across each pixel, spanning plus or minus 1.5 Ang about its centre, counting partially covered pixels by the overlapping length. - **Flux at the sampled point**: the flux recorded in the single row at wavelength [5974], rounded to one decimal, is 27.8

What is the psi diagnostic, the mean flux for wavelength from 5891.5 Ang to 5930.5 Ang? 27.5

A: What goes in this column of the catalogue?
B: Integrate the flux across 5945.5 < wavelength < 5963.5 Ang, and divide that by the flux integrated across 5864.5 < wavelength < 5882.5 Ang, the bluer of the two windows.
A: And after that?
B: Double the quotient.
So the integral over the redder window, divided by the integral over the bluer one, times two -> 1.93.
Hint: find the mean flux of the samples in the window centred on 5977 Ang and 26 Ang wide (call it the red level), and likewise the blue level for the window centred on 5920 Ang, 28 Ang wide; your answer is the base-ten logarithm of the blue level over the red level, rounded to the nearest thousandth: 0.004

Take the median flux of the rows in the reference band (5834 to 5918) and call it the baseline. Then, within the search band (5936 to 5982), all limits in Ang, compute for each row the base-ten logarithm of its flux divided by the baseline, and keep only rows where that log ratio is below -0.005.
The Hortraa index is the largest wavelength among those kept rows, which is 5977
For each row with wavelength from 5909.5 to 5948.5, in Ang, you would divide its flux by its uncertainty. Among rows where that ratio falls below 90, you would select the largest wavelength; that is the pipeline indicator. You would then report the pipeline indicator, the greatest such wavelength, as 5947 Ang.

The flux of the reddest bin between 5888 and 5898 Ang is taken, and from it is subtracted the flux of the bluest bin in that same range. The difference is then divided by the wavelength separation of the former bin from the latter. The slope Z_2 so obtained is 0.10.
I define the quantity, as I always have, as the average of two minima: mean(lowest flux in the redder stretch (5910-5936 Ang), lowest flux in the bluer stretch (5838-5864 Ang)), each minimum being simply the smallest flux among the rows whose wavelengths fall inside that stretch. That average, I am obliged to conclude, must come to 27.1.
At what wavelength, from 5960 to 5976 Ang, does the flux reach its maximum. 5971 Ang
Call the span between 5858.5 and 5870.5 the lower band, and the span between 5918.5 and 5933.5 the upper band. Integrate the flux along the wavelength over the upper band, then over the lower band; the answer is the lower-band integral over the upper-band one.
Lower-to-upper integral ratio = 0.8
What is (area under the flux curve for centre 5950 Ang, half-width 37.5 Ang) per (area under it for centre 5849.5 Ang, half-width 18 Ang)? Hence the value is 2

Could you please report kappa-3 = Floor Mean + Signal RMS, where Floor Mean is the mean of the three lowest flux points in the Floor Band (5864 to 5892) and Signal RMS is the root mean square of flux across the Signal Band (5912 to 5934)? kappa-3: 53.5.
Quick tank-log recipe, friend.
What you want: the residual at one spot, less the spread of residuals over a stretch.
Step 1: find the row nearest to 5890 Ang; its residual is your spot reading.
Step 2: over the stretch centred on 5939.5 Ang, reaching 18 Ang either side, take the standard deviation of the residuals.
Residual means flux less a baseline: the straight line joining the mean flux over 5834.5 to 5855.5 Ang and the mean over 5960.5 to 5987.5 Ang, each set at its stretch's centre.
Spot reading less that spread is -5.8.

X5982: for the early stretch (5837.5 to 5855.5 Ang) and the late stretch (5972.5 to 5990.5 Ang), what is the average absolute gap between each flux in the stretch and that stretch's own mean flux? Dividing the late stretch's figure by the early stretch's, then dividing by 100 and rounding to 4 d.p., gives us 0.0130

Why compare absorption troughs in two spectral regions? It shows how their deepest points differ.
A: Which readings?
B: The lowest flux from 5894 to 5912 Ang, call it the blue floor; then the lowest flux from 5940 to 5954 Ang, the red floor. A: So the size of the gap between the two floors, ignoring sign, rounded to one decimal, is 3.9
